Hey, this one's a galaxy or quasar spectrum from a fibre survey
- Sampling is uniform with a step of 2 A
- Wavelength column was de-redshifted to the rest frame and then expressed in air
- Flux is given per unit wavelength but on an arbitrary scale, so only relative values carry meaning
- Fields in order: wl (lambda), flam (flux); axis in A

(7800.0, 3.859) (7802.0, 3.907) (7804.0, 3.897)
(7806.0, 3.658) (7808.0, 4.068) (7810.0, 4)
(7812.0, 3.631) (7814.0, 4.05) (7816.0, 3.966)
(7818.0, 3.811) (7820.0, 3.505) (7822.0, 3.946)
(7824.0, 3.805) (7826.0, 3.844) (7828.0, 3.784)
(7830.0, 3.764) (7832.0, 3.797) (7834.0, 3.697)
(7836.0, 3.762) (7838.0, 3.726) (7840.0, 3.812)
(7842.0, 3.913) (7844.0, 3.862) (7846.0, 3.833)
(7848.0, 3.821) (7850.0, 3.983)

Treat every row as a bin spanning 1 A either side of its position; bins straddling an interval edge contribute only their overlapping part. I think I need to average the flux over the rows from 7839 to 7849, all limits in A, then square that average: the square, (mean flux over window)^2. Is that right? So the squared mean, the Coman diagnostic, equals 14.81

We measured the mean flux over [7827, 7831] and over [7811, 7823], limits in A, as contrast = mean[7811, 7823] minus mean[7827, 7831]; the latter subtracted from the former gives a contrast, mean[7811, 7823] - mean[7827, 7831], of 0.044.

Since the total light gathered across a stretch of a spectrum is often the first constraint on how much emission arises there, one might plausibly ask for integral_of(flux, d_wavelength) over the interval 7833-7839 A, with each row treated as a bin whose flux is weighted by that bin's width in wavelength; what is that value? 22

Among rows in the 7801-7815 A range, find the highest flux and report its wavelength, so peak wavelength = 7808.0 A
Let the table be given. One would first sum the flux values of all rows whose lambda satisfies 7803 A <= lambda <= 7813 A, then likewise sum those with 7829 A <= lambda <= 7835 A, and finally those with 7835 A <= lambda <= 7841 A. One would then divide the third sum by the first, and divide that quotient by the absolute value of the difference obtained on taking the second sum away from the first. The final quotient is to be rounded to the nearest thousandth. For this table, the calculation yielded 0.073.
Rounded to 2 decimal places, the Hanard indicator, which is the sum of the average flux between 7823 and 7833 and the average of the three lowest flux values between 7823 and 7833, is 7.58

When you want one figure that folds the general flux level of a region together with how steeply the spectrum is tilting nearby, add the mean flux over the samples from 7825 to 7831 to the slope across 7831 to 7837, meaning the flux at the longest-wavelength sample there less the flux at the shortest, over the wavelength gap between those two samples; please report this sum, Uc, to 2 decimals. 3.79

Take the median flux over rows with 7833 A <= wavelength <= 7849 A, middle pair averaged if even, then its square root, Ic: 1.95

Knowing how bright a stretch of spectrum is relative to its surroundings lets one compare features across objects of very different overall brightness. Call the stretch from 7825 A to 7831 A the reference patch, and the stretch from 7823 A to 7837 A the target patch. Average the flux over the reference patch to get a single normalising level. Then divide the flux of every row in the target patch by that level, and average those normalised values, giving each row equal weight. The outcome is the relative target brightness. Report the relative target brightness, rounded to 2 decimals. 1.00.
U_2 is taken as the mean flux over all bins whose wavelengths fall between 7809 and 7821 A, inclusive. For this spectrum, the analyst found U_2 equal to 3.83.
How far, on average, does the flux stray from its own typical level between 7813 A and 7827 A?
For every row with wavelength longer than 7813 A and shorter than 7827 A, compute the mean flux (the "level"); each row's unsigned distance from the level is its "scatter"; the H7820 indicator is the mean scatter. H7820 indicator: 0.12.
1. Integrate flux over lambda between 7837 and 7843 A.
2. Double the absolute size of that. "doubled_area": 45.8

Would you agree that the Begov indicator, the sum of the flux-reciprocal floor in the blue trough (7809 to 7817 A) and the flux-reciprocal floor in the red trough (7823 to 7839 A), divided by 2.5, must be 0.2028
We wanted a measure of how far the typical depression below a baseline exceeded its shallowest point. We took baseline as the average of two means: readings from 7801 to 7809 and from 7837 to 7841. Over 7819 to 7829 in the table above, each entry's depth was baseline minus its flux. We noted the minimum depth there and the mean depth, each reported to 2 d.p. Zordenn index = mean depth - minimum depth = 0.17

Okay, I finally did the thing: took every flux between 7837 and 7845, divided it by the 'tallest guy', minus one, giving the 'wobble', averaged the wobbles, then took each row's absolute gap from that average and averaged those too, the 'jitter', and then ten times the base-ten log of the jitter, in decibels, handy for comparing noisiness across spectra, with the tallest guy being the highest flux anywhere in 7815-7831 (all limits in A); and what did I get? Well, -18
